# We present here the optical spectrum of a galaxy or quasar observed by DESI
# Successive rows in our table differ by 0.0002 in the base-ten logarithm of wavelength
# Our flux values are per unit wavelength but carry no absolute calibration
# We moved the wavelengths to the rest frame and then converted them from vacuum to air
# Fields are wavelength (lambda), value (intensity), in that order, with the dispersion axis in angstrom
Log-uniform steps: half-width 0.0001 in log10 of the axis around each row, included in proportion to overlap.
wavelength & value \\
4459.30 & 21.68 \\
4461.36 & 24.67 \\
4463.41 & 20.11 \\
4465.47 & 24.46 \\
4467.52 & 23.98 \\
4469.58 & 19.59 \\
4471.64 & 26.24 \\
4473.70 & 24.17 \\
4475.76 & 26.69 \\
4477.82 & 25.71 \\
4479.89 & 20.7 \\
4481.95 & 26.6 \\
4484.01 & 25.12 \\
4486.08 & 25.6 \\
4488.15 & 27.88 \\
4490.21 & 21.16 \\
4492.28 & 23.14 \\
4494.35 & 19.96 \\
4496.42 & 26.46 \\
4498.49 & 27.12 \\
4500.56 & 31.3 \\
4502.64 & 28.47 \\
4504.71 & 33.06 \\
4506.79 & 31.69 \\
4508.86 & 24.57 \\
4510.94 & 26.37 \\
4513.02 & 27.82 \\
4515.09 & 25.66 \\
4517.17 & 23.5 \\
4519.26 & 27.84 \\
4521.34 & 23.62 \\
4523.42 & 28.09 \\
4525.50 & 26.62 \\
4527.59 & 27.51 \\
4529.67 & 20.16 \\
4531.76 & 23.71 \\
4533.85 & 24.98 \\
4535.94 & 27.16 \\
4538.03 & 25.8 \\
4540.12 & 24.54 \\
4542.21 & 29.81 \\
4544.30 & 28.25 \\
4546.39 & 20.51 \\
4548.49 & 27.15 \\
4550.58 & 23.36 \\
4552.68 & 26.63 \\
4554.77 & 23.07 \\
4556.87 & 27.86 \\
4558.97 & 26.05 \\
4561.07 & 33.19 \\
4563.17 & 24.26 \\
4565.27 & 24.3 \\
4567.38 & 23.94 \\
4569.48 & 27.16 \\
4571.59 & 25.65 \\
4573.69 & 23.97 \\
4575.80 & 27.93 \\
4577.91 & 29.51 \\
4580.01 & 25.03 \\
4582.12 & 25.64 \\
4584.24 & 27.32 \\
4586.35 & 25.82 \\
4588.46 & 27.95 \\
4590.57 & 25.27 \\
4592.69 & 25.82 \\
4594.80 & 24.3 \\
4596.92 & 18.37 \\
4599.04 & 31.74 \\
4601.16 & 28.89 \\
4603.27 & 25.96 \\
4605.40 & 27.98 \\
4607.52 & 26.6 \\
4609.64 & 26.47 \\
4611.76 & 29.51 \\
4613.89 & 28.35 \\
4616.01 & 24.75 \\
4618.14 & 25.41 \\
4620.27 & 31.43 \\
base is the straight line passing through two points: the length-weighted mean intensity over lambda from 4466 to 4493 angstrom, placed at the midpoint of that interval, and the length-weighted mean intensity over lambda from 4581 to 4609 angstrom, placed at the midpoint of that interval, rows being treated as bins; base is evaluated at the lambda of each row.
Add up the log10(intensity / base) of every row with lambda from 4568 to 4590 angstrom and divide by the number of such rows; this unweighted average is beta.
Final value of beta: 0.009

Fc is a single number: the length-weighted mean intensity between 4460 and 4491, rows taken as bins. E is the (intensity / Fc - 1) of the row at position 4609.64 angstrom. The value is 0.09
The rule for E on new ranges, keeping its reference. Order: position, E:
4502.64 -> 0.18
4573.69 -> -0.01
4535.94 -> 0.12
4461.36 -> 0.02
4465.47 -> 0.01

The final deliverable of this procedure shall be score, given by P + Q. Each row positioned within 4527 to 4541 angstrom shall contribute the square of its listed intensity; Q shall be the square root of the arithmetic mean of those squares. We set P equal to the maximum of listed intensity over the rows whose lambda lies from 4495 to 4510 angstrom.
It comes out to 58.0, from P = 33.06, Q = 24.9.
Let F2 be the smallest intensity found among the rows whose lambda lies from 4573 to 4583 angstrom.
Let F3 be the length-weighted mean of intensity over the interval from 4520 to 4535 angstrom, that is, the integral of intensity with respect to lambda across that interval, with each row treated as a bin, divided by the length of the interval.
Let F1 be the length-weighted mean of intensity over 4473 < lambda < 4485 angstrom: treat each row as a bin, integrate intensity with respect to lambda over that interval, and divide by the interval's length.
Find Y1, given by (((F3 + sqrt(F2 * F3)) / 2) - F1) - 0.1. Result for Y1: -0.2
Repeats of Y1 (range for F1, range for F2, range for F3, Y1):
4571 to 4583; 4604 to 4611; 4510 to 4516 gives 0.2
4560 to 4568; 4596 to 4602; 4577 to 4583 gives -2.2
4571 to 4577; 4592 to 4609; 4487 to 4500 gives -3.2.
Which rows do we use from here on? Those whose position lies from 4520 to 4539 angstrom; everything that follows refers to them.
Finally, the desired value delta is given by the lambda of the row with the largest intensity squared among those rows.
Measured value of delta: 4523.42 angstrom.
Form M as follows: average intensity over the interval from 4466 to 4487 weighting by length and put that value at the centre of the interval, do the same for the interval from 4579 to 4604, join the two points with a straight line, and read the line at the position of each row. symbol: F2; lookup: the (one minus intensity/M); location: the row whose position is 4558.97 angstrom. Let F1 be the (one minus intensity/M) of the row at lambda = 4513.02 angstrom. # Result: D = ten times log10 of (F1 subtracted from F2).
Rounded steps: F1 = -0.12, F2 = -0.02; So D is -10.1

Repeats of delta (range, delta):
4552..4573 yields 4561.07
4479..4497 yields 4488.15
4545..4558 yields 4556.87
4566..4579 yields 4577.91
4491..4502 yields 4500.56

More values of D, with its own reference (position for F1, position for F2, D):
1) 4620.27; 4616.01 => -6.0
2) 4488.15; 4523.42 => -18.7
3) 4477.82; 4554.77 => -8.3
